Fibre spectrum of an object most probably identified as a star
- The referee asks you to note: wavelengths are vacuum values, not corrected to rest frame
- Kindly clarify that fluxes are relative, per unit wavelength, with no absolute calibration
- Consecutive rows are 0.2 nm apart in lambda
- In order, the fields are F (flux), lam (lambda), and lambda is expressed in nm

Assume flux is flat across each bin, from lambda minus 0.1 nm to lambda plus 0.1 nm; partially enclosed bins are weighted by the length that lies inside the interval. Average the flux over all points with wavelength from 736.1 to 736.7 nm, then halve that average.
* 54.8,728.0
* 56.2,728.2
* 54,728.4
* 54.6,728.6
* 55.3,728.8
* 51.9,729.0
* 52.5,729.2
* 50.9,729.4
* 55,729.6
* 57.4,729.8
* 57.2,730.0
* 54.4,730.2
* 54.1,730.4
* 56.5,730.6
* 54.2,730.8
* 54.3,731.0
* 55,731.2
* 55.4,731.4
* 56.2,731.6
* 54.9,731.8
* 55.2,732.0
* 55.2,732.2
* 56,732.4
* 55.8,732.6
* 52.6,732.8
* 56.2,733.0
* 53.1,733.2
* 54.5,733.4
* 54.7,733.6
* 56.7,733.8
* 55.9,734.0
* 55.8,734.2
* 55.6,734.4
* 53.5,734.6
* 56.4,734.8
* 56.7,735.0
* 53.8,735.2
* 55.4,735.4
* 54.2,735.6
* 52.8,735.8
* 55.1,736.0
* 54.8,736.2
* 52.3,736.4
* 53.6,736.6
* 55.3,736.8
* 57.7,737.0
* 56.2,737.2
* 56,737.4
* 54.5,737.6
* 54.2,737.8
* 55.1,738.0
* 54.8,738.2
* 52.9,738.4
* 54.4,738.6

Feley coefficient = 26.8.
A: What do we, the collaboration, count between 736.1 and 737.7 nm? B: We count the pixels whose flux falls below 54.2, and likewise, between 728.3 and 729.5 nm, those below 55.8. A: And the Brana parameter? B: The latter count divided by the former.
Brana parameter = 3.0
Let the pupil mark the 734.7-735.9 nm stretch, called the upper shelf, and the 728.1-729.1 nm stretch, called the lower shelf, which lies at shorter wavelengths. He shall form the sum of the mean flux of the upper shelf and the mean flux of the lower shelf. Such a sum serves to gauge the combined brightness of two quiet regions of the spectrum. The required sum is 109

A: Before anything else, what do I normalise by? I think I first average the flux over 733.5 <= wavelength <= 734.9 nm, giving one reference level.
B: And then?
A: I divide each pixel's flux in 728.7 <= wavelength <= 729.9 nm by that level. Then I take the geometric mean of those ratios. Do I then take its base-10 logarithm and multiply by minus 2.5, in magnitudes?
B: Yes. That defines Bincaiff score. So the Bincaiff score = 0.034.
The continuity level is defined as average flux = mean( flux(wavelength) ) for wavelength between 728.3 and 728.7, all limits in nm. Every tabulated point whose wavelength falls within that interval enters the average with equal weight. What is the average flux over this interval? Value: 54.3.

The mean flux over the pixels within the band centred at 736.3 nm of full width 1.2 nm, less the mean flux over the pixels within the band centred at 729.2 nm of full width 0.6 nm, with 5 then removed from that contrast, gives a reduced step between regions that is -2.8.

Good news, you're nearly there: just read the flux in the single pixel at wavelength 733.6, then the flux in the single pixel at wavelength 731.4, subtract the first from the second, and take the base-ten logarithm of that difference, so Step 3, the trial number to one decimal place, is -0.2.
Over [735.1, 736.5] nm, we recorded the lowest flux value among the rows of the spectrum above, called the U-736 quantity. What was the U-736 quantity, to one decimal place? 52.3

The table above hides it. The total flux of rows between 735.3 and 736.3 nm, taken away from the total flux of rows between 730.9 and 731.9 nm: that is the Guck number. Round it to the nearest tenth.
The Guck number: 3.5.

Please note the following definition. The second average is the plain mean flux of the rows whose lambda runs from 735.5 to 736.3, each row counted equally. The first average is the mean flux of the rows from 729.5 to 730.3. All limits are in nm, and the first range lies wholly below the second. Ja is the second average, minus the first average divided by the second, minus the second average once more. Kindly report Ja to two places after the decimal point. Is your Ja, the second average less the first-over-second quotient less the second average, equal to -1.03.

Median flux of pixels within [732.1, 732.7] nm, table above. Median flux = 55.8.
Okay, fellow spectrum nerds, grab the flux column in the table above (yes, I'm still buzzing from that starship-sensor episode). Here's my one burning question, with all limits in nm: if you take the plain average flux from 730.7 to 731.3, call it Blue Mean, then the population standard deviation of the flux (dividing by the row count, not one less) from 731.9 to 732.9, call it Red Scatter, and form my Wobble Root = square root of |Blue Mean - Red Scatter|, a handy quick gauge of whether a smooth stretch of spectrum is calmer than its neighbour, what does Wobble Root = 7.30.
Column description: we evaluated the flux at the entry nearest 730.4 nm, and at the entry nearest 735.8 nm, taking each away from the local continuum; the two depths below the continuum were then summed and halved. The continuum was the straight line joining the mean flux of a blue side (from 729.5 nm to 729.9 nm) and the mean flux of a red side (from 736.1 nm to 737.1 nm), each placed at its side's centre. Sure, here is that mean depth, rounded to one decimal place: 2.0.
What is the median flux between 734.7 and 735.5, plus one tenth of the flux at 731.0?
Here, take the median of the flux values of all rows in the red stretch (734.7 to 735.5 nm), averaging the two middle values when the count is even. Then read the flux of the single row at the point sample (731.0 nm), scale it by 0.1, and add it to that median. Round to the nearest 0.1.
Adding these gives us 61.3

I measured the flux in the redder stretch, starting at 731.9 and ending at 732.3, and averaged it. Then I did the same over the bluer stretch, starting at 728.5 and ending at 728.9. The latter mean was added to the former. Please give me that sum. 110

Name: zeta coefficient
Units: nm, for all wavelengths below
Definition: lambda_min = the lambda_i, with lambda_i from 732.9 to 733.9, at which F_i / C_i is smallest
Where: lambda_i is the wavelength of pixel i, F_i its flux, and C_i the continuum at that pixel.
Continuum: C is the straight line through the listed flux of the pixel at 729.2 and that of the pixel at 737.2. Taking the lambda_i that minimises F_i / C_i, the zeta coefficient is 733.2 nm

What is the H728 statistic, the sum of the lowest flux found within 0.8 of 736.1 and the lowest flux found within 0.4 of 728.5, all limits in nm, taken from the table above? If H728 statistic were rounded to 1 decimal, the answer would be 106.3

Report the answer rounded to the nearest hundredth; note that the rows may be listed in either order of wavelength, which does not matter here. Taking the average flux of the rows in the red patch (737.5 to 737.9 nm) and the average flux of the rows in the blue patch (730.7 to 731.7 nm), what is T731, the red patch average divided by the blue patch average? 0.99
